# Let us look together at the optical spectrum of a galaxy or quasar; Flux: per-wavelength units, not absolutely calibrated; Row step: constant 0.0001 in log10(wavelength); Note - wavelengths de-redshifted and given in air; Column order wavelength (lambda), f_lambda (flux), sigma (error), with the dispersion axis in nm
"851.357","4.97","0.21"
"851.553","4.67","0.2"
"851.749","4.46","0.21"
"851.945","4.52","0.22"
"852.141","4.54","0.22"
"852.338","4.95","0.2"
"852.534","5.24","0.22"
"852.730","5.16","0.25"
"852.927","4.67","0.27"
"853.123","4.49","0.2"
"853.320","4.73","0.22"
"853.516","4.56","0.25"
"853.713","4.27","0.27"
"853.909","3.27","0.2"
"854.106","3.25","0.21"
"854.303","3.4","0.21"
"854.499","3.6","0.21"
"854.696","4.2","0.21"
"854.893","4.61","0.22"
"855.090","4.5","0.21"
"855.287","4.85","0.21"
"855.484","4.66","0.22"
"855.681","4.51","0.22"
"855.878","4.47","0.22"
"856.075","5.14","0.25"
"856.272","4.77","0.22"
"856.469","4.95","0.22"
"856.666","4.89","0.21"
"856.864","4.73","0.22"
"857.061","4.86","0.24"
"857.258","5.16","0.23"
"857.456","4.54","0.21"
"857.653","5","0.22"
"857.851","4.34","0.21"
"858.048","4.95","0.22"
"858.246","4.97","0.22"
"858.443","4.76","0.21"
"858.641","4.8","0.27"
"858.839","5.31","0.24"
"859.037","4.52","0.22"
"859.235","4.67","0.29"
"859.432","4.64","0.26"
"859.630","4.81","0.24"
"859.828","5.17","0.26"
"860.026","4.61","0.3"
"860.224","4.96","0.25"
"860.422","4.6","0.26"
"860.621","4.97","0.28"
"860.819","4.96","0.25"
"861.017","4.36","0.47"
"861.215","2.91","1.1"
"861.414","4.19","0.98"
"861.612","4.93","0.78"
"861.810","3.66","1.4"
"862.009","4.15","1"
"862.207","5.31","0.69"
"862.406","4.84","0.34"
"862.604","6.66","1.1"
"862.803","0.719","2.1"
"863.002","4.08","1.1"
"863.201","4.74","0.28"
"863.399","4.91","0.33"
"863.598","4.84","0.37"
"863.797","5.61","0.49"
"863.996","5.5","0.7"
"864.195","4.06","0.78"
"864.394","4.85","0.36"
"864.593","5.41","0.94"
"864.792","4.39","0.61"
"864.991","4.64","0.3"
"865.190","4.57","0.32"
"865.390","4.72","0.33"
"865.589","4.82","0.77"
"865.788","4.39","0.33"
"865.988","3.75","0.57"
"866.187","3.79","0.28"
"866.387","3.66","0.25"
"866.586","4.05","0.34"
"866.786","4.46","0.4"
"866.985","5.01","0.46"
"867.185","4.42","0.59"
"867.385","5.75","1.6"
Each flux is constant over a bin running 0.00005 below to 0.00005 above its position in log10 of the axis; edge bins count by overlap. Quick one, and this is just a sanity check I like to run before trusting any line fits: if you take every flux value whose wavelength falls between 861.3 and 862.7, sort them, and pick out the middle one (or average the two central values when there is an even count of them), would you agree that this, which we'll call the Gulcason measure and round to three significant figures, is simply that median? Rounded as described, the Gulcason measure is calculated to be 4.84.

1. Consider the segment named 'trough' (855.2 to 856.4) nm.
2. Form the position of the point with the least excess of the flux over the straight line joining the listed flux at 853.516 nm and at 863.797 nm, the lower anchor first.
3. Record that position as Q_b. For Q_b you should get 855.878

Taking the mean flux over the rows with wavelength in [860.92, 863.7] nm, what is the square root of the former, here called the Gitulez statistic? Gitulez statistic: 2.08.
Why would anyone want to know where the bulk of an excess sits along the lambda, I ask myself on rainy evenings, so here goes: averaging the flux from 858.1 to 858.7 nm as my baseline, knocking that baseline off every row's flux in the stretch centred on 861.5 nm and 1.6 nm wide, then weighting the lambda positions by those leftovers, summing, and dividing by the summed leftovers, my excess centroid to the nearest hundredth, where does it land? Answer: 861.41 nm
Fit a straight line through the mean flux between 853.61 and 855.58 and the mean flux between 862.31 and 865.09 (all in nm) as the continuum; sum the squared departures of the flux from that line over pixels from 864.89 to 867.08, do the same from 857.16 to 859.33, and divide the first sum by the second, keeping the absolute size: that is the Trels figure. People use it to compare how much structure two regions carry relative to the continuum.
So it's 1.2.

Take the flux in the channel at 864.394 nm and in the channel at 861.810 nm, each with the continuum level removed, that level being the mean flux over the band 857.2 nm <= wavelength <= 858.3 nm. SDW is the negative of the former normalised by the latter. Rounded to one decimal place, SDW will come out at 0.0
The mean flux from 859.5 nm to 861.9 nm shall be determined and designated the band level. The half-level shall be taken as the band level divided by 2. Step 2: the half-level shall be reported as 2.26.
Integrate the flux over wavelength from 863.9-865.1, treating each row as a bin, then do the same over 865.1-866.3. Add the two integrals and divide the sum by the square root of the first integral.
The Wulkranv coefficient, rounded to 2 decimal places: 4.56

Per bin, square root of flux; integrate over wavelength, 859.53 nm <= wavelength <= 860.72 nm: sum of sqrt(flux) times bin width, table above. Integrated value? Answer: 2.62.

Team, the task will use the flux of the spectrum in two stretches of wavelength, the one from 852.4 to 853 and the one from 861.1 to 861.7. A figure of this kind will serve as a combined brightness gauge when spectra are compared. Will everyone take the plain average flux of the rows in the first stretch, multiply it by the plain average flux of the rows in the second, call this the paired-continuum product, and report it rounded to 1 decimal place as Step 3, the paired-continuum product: 20.1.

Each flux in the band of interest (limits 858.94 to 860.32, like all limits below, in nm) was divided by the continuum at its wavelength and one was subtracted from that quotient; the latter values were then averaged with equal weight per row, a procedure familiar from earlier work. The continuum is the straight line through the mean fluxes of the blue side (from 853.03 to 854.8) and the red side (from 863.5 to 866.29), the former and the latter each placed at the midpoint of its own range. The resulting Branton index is 0.10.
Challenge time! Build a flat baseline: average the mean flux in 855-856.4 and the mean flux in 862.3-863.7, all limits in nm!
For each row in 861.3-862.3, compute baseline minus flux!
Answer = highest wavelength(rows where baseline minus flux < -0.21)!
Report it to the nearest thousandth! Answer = 862.207 nm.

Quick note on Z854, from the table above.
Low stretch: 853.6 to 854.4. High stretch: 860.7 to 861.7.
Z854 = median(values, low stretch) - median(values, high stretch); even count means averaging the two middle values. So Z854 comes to -1.0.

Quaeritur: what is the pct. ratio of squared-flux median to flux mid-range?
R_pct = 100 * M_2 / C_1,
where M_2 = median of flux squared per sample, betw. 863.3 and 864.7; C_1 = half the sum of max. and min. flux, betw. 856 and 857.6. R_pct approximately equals 497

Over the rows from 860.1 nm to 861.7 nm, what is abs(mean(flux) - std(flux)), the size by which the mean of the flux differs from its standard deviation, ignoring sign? 3.8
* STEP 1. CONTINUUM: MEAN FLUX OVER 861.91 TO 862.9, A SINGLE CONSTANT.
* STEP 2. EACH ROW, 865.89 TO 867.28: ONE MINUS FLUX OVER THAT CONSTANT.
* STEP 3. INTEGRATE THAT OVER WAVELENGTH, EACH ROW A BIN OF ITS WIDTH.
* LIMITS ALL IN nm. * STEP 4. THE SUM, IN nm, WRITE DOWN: 0.06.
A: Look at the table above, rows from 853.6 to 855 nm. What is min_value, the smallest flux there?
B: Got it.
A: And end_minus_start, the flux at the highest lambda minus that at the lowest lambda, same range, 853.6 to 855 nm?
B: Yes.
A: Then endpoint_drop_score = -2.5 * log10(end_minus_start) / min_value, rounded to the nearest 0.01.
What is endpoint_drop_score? 0.36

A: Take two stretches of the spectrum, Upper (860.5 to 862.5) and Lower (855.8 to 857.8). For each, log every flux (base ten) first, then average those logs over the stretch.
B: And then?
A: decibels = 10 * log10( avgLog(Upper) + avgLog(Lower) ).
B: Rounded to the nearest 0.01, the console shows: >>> 1.22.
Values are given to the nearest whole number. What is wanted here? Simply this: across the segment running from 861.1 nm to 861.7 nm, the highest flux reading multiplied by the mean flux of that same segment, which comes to 20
